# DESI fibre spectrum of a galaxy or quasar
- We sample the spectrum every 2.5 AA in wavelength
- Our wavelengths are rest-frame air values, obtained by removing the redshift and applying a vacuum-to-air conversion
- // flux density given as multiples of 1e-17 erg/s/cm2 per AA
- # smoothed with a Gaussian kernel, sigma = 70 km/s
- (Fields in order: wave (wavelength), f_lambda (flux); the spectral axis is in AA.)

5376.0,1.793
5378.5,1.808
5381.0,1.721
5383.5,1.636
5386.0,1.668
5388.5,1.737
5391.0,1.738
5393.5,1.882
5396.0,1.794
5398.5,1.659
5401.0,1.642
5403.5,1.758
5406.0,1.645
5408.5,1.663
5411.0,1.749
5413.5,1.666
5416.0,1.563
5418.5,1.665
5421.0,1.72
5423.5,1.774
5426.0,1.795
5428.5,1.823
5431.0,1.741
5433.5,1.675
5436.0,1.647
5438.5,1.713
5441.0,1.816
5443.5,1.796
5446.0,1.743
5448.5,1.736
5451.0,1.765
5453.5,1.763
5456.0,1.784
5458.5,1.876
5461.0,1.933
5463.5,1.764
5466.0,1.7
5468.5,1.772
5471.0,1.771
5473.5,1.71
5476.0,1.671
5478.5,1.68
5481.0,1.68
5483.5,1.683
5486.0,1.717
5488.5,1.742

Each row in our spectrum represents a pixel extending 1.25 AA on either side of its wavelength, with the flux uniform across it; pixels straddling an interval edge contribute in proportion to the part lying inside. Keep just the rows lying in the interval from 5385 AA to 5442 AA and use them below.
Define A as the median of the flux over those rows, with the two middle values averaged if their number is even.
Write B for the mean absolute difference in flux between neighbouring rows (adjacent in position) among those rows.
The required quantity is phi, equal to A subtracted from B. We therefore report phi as -1.65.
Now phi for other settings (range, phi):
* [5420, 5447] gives -1.69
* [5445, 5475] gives -1.71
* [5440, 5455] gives -1.74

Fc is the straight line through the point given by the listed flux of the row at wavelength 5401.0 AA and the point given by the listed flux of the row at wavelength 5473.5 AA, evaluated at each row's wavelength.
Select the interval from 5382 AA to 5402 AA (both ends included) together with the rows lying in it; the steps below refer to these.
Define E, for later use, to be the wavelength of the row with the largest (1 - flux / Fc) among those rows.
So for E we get 5401.0 AA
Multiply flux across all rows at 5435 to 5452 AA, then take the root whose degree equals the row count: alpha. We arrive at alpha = 1.74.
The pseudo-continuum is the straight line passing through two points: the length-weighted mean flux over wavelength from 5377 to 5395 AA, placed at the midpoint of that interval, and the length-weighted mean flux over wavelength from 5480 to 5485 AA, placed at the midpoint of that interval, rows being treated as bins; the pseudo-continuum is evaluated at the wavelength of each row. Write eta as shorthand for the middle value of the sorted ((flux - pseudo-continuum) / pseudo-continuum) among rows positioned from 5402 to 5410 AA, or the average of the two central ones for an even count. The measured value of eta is -0.038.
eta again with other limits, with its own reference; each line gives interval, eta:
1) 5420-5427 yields 0.032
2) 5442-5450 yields 0.022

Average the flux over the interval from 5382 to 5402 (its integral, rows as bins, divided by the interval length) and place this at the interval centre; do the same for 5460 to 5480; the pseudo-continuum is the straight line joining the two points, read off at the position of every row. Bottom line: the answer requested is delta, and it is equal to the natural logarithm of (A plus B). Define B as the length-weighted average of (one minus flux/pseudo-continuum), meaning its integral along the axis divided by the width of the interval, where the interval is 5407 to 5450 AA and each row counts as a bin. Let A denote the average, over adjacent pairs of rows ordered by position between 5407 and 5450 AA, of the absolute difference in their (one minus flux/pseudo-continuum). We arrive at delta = -3.2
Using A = 0.035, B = 0.006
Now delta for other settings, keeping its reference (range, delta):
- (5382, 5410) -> -3.0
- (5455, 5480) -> -3.7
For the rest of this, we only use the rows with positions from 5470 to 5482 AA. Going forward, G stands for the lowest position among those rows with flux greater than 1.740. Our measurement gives 5471.0 AA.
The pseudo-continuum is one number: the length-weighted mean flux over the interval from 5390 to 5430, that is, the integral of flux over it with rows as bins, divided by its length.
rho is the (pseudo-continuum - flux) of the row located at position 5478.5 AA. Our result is 0.041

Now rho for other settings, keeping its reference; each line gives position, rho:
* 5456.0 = -0.063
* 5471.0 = -0.050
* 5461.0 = -0.212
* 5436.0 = 0.074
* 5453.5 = -0.042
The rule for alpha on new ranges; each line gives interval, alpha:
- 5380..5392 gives 1.70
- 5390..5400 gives 1.77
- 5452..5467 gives 1.80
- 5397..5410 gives 1.67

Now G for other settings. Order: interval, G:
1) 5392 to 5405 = 5393.5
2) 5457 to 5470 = 5458.5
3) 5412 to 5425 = 5423.5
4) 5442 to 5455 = 5443.5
